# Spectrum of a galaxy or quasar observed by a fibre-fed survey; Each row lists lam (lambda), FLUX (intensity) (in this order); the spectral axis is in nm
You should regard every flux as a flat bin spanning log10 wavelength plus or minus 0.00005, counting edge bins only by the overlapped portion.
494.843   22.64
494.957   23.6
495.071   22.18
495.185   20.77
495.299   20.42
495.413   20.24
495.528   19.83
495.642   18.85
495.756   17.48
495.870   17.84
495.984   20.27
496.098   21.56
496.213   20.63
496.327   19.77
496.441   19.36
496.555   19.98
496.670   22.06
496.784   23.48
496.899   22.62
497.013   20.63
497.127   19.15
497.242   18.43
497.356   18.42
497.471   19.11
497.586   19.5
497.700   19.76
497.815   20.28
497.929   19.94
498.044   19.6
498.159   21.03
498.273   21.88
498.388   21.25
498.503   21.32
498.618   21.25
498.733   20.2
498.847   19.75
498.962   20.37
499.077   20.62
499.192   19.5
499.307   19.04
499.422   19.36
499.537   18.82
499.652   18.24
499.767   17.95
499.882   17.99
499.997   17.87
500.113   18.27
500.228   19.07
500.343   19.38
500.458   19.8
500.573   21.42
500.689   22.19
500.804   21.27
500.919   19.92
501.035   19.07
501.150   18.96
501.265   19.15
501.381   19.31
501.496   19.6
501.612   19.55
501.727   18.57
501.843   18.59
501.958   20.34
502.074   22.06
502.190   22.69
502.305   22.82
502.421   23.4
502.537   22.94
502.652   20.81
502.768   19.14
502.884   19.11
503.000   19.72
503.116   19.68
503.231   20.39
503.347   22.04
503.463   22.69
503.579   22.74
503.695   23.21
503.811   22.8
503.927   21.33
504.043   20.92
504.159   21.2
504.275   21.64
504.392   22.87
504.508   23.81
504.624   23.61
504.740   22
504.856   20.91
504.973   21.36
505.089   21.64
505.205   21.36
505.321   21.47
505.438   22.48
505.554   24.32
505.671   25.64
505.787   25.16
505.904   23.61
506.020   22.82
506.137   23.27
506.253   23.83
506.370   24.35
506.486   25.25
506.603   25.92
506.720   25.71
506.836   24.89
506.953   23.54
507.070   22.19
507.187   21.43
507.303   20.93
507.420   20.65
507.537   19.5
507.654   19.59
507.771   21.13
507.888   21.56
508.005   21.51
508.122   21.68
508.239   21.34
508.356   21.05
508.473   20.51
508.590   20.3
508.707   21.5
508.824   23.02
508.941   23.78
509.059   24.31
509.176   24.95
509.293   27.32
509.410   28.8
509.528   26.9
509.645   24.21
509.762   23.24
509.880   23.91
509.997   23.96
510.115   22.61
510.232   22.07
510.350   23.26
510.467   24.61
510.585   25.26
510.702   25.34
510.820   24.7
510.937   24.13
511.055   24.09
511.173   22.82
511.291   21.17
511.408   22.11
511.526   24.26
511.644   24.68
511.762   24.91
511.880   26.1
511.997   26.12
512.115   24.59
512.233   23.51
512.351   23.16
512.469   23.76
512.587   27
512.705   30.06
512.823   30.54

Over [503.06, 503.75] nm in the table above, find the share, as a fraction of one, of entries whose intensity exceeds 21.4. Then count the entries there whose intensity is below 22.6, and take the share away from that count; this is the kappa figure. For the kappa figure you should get 2.3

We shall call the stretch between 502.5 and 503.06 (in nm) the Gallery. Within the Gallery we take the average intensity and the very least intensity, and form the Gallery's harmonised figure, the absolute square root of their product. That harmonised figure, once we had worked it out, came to 19.7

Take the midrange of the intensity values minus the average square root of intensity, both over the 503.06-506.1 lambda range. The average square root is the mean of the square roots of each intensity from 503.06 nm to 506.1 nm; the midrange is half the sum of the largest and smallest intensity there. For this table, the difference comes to 18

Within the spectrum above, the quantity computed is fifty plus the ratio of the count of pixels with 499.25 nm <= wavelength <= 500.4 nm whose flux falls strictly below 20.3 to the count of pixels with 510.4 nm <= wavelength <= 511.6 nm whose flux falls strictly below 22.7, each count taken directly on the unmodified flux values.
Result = 55.0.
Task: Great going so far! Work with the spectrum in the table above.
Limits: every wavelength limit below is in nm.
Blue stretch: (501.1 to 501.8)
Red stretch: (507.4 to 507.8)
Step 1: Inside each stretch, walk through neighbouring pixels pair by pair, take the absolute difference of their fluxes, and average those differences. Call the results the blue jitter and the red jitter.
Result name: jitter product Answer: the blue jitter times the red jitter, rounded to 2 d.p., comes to 0.31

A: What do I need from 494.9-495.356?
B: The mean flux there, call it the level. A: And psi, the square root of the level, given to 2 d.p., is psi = 4.66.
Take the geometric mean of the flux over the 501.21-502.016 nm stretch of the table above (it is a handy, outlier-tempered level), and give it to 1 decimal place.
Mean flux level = 19.3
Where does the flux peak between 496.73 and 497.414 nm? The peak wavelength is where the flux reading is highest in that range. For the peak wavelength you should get 496.784 nm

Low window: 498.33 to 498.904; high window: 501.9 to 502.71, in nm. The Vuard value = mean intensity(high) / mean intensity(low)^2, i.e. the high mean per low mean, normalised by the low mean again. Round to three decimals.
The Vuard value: 0.051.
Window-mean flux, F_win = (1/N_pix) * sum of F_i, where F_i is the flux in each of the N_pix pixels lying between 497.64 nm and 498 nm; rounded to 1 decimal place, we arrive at 20.0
